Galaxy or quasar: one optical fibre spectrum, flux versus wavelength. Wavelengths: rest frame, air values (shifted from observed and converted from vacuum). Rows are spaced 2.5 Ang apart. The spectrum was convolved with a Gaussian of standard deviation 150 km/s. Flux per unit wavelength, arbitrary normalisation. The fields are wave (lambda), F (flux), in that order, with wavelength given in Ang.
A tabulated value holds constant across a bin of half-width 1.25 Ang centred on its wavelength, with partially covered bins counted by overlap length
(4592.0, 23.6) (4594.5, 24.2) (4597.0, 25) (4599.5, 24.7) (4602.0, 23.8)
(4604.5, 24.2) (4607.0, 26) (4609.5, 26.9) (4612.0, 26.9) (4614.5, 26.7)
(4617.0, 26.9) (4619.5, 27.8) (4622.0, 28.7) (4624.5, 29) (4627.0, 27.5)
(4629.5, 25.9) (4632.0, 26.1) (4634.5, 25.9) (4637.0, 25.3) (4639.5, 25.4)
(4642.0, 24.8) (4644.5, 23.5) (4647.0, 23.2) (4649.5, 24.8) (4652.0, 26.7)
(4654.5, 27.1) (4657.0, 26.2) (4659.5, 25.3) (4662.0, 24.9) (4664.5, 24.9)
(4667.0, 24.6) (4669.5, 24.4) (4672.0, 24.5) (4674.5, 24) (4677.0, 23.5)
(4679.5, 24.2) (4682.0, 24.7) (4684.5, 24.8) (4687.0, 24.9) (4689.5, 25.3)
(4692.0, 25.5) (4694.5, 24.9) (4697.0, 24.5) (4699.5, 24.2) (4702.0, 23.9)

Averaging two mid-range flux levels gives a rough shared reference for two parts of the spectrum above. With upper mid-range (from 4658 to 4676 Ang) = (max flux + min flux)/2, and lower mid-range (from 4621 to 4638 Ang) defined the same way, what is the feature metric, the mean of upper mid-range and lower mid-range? 25.9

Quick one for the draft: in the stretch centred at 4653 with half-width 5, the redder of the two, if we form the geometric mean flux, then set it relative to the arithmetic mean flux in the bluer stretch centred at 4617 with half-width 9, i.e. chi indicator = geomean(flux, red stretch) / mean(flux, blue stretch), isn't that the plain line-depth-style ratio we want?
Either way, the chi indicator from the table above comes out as 0.95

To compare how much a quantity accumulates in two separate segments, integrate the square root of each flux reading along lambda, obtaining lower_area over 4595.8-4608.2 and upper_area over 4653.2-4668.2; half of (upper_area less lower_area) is 7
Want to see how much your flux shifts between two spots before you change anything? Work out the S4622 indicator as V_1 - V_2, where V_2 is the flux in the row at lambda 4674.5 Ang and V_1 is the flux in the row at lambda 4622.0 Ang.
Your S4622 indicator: 4.7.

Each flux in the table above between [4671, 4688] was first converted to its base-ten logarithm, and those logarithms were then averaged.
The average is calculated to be 1.387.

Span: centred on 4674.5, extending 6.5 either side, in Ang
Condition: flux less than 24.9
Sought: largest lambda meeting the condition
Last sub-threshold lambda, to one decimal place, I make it 4679.5 Ang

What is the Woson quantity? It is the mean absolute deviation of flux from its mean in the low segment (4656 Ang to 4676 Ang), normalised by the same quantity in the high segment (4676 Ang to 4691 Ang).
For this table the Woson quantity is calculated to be 1.0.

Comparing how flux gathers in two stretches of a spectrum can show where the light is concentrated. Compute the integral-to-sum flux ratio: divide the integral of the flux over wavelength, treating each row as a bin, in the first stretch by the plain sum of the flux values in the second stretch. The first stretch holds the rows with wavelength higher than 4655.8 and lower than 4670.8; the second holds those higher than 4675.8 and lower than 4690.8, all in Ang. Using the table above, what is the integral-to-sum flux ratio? 2.55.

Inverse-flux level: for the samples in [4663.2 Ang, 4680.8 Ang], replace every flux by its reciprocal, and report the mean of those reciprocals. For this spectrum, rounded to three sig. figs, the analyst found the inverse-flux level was 0.0412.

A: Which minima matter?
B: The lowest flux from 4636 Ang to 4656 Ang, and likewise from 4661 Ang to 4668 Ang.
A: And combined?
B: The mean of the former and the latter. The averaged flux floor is 23.9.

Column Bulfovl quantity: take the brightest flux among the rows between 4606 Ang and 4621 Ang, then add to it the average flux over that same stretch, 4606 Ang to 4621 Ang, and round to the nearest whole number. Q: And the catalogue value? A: 55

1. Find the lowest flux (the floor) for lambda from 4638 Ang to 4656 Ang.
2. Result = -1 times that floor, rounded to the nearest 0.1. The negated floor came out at -23.2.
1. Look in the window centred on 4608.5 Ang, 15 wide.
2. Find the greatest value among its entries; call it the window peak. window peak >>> 26.9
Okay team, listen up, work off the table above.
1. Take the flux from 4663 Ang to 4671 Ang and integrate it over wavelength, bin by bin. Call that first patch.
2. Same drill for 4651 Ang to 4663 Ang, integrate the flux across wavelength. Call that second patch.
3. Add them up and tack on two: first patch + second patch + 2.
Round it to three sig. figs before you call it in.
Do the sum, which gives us 512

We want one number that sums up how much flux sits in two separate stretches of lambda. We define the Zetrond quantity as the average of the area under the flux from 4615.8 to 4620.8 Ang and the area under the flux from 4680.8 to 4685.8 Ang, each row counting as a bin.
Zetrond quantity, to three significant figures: 130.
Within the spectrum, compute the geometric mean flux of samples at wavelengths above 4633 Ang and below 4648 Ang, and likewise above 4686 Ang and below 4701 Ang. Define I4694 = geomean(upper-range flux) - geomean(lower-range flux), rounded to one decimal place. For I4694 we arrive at 0.2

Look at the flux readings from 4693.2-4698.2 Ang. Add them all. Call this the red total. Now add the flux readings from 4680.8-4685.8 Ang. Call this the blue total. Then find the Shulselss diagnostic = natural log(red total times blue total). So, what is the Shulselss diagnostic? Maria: 7.8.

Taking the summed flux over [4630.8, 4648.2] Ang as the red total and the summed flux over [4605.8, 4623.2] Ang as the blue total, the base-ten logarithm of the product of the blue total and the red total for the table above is 4.52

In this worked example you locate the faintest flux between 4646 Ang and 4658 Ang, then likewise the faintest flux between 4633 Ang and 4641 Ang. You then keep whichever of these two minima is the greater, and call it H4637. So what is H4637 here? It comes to 25.3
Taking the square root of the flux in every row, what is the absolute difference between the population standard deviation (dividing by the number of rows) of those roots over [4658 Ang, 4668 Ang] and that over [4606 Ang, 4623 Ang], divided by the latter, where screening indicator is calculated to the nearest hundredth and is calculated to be 0.68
